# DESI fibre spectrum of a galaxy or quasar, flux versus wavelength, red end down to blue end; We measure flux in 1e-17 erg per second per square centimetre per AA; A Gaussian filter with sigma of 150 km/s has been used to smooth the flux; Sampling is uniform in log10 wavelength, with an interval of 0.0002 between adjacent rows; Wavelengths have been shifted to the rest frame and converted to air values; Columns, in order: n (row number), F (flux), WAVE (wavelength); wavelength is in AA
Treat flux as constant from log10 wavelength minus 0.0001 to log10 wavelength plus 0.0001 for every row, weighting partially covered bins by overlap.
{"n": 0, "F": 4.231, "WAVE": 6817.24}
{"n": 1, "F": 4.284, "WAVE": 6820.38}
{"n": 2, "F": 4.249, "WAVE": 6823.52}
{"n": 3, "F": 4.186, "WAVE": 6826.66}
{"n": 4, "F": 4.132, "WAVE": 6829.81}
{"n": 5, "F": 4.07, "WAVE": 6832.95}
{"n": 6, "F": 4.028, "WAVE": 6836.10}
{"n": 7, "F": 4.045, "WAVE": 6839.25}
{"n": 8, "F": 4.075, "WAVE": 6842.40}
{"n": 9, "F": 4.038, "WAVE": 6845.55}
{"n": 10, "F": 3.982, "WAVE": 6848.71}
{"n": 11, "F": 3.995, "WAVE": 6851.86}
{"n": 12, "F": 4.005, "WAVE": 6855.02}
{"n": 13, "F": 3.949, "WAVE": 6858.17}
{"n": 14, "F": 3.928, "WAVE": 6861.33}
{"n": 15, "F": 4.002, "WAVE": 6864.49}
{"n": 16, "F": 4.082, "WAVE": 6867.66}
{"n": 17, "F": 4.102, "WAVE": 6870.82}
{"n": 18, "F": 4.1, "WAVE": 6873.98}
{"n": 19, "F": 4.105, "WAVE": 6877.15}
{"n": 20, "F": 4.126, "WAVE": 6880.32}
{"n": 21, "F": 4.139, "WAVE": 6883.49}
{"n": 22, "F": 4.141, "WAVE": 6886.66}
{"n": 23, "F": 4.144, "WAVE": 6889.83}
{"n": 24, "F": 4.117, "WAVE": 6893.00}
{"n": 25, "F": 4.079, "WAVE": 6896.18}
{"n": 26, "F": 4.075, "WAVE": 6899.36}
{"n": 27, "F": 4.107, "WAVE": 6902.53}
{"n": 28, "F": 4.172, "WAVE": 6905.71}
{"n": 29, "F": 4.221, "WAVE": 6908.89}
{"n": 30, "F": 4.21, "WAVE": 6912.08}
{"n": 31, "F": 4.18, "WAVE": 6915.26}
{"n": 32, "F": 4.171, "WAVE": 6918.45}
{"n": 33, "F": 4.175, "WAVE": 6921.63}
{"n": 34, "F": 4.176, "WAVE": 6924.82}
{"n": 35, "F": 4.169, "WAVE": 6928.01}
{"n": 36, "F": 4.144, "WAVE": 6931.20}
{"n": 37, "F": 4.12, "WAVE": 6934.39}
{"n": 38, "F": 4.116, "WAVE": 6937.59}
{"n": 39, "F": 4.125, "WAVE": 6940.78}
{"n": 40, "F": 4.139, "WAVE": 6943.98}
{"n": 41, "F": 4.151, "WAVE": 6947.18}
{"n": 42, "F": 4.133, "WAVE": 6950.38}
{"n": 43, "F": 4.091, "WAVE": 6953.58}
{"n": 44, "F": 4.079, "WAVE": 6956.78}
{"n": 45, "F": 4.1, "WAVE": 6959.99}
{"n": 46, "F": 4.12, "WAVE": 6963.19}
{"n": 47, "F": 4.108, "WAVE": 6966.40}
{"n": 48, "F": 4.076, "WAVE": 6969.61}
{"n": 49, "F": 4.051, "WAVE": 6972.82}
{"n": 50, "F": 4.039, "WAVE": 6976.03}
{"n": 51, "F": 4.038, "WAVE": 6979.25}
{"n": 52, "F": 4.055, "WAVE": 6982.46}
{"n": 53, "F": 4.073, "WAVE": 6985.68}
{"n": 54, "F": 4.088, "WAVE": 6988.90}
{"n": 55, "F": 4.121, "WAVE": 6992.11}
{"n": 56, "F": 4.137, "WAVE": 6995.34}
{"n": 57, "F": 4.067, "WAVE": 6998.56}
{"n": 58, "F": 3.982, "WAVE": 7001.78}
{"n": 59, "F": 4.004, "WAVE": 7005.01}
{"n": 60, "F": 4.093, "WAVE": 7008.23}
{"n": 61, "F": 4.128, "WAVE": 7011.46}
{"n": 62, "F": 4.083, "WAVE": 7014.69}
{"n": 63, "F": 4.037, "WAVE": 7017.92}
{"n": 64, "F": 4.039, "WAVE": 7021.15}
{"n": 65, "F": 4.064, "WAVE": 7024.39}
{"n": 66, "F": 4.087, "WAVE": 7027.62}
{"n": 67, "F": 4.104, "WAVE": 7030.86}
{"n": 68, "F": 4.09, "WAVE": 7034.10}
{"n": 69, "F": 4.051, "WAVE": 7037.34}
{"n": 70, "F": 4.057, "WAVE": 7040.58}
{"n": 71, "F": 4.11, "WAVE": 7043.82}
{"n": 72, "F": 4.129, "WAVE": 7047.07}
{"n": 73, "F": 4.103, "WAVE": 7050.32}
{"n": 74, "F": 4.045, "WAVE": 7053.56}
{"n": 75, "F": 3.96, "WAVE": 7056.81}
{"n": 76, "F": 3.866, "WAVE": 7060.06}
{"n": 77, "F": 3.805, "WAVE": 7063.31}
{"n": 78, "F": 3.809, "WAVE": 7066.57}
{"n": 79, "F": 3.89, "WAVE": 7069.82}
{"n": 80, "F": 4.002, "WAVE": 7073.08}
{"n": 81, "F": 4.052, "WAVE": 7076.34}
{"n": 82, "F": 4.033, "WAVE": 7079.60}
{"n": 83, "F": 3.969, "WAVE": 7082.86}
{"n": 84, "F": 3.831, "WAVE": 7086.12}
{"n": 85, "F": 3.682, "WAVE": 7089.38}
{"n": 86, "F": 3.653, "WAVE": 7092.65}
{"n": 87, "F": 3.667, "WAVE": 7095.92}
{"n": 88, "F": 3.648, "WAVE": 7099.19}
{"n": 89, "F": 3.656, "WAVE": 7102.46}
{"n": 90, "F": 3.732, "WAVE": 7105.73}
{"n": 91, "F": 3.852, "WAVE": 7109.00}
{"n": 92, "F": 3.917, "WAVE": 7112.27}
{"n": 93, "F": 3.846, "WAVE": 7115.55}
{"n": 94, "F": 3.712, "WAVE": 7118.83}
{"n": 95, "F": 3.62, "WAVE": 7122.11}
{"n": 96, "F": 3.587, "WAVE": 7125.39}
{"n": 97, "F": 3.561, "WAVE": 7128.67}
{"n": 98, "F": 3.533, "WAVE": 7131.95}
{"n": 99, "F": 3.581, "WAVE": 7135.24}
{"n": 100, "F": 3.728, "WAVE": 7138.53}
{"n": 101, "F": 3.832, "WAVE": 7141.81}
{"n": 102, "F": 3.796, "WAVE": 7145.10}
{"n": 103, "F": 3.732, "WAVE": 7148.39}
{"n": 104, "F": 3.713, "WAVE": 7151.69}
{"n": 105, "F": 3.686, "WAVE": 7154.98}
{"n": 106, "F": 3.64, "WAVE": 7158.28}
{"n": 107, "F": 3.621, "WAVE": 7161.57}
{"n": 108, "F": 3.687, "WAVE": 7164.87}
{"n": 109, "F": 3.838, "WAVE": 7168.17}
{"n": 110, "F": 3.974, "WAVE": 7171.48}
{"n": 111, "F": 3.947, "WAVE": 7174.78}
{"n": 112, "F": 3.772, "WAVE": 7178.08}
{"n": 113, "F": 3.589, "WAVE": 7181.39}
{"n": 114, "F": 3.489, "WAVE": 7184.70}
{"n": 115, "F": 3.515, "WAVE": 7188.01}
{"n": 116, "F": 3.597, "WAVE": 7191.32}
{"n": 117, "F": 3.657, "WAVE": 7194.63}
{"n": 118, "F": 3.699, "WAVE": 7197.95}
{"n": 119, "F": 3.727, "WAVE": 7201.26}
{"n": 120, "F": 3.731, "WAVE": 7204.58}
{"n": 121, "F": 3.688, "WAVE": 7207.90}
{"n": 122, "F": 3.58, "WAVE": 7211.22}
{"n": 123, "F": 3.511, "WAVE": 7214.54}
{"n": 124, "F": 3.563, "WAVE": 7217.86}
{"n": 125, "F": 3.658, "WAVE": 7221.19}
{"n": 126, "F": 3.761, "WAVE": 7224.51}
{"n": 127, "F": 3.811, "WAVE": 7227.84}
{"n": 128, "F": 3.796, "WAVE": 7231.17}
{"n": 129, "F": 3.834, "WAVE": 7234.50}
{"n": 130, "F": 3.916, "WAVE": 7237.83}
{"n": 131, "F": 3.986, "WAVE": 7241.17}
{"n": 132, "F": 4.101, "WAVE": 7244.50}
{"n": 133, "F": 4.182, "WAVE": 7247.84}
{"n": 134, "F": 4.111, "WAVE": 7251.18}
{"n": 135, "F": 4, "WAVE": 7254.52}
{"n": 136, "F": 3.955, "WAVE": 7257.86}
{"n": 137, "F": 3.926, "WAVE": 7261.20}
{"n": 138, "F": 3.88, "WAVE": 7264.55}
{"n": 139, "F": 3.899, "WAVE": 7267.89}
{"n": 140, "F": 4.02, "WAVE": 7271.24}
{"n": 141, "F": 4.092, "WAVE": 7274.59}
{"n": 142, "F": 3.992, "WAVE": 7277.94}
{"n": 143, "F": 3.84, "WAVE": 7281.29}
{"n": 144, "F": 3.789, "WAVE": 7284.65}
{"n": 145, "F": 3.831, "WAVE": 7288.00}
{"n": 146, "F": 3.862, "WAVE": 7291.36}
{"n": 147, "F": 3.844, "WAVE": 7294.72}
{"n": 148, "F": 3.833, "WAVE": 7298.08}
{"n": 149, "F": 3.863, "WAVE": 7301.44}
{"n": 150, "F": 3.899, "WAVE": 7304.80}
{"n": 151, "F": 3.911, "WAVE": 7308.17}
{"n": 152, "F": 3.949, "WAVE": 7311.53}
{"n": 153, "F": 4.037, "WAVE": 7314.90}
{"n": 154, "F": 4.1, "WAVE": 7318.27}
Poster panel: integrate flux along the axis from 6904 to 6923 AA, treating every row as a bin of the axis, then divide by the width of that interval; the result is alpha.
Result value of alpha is 4.19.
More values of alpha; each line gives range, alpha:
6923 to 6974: 4.12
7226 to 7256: 3.97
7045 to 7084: 3.97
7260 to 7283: 3.95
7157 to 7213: 3.69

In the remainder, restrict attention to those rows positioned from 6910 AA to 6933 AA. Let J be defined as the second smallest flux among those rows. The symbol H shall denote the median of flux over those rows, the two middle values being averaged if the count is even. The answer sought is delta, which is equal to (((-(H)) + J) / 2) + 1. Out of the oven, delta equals 0.997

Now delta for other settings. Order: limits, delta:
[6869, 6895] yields 0.990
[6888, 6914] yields 0.974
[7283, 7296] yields 0.997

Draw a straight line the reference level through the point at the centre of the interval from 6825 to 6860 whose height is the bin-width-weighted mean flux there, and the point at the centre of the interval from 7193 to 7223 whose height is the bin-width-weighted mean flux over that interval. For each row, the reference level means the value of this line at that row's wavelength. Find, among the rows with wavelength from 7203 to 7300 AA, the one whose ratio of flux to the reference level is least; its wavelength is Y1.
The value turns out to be 7214.54 AA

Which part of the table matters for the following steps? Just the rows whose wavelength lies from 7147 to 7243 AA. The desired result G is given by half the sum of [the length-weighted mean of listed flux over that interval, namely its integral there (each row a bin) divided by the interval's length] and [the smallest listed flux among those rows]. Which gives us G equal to 3.6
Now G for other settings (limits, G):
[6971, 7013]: 4.0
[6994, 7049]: 4.0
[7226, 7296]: 3.9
